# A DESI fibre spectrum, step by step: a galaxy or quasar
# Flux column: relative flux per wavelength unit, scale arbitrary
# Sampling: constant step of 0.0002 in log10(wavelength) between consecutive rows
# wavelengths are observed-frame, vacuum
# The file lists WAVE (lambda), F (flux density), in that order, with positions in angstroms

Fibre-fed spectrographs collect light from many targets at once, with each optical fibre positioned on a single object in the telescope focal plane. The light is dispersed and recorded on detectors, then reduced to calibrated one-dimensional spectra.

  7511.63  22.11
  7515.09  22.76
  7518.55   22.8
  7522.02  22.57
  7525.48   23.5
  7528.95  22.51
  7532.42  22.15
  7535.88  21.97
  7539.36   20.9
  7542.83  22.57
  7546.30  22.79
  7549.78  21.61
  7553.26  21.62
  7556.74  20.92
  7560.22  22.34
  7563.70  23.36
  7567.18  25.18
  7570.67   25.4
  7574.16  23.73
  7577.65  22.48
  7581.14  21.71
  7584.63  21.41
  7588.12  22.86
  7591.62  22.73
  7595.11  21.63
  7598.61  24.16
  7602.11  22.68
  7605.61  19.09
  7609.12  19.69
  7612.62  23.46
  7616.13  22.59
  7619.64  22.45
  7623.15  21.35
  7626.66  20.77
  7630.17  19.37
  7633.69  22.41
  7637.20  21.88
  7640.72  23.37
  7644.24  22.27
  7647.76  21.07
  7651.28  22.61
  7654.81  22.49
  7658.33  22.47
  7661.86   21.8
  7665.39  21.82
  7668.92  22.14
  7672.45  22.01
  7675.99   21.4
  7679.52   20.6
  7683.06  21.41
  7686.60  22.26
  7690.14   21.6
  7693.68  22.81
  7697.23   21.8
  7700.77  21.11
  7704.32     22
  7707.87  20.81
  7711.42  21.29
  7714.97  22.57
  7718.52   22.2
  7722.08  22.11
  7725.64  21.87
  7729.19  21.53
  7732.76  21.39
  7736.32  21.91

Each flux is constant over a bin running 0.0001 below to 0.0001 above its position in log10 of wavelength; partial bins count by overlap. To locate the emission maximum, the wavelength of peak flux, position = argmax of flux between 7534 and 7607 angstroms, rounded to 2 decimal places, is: 7570.67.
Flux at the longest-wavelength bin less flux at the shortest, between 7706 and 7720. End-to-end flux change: 1.4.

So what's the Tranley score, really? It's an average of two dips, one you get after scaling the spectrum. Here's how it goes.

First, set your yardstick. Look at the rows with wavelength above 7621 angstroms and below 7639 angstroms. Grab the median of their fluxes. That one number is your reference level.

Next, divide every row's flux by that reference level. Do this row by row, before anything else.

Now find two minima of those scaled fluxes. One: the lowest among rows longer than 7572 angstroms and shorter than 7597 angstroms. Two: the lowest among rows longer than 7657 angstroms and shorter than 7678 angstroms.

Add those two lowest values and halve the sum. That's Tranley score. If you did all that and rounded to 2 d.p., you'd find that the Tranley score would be 1.00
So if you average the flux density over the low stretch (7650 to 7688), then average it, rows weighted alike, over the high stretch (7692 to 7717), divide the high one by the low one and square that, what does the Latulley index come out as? 0.99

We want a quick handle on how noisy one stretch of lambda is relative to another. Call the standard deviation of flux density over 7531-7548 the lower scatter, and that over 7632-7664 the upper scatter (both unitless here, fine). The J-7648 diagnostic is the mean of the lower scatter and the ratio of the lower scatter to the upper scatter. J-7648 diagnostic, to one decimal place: 0.9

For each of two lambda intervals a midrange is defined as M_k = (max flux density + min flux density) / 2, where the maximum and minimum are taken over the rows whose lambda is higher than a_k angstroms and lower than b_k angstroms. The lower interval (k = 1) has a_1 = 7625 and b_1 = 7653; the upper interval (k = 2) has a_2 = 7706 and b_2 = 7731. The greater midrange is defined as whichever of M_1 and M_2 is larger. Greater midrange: 21.7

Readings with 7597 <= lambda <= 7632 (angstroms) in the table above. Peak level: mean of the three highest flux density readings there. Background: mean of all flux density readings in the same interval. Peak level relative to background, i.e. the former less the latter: 1.9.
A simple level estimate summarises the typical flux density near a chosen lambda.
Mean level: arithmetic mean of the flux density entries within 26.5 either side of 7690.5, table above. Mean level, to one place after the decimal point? 21.7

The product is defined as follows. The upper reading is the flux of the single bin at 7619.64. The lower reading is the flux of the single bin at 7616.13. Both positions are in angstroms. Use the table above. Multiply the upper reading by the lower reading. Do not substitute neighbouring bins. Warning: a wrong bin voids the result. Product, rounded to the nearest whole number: 507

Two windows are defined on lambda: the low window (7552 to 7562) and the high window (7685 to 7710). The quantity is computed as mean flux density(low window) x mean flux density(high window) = 471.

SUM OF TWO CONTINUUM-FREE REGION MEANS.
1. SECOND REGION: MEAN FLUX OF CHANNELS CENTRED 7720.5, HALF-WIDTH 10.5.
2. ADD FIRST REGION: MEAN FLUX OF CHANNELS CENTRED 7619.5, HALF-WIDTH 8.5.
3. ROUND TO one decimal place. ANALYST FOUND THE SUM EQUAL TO 44.1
